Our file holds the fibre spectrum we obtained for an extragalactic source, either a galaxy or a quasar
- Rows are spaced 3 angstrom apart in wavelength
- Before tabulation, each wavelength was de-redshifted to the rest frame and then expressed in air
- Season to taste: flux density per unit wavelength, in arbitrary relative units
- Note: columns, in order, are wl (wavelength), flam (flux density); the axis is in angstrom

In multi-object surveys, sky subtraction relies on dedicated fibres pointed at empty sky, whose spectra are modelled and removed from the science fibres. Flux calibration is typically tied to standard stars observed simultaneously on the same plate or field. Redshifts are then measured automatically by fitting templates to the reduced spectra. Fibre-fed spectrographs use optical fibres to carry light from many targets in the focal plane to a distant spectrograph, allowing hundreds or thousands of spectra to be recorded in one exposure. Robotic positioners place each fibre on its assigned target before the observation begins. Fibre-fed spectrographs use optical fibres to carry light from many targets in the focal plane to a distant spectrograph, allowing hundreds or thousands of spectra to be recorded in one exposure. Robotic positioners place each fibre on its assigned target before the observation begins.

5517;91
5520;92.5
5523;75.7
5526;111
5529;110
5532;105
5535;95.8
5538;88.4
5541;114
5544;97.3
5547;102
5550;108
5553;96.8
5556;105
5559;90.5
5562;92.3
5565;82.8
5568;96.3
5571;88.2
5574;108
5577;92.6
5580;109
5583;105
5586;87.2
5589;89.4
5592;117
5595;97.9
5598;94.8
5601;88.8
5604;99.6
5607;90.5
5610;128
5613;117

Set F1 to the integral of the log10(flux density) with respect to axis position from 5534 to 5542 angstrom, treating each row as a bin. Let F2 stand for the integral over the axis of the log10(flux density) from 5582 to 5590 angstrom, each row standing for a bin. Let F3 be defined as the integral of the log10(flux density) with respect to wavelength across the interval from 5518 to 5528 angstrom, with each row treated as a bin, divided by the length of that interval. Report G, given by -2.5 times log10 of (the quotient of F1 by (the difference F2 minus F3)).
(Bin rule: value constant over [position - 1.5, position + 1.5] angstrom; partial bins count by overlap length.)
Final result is -0.16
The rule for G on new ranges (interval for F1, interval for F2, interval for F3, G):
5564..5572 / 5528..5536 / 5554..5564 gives -0.11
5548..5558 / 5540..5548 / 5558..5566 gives -0.38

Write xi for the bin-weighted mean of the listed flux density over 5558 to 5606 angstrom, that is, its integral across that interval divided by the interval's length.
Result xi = 96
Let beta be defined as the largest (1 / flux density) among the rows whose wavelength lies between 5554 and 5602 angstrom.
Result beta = 0.0121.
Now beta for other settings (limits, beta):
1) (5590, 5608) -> 0.0113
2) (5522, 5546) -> 0.0132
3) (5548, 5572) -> 0.0121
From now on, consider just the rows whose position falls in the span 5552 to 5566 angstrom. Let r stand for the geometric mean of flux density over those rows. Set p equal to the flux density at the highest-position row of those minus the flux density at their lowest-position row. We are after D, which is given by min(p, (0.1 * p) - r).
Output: -95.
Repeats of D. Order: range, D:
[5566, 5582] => -97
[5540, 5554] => -105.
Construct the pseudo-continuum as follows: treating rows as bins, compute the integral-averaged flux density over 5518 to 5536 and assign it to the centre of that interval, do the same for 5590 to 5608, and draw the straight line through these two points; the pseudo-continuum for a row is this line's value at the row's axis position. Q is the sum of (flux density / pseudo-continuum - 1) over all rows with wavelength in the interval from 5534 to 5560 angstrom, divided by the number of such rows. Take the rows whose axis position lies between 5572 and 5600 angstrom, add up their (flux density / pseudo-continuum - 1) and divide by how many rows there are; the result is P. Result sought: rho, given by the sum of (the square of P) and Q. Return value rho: 0.0166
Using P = 0.020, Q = 0.0162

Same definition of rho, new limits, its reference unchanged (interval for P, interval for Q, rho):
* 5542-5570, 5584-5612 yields 0.0122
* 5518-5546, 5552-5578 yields -0.0347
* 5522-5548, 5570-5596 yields 0.0132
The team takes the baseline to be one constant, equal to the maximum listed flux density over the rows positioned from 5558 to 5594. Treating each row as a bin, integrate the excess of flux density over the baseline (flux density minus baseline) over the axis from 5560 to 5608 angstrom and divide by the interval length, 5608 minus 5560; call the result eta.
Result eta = -21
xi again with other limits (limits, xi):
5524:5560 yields 102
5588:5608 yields 97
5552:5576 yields 95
